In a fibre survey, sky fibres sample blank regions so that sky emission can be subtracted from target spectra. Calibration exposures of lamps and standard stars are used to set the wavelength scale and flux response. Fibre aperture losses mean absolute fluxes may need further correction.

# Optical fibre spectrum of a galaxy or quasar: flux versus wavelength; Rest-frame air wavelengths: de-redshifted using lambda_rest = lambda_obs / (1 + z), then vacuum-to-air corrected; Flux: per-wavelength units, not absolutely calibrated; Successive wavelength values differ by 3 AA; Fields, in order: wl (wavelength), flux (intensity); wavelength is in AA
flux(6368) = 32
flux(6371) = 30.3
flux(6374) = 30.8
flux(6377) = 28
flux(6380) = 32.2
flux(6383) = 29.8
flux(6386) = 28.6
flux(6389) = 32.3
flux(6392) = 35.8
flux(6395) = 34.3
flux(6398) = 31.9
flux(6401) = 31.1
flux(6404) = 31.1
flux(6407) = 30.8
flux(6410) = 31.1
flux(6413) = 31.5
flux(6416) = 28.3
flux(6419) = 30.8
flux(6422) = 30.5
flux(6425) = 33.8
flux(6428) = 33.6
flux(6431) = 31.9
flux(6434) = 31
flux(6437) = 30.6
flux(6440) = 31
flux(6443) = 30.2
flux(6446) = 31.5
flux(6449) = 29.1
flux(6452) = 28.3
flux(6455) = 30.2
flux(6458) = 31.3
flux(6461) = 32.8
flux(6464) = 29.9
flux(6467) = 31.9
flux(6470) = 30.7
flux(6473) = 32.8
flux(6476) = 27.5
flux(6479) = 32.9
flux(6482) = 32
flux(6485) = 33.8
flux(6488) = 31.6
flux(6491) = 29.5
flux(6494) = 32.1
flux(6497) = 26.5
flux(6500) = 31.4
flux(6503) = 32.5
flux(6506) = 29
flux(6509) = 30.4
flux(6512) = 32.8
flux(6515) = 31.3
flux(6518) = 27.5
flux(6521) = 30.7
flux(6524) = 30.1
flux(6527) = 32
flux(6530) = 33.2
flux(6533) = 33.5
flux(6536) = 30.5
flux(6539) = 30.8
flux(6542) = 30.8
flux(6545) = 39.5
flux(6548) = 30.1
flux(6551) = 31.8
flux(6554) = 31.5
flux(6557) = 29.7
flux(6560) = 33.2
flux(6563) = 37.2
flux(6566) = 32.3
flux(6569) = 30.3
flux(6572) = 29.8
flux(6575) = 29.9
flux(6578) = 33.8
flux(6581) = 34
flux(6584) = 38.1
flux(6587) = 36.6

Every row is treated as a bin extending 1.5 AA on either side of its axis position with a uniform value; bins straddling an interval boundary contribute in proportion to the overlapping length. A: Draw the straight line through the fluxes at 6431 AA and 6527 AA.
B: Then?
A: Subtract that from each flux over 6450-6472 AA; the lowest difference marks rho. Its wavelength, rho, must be 6452 AA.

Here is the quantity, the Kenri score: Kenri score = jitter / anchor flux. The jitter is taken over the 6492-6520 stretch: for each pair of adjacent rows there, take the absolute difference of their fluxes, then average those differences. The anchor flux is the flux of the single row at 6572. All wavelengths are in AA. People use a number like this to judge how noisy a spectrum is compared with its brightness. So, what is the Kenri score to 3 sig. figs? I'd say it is 0.102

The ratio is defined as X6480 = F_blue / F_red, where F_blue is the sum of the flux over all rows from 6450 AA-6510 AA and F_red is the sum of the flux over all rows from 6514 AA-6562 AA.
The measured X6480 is 1.2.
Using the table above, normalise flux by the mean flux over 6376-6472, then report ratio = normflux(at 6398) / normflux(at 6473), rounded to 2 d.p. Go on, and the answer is 0.97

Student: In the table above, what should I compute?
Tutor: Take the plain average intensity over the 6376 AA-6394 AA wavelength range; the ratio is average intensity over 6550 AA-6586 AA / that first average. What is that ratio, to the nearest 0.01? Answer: 1.05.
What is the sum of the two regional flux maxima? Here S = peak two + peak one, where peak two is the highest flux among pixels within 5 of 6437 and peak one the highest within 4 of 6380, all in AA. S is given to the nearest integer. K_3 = 63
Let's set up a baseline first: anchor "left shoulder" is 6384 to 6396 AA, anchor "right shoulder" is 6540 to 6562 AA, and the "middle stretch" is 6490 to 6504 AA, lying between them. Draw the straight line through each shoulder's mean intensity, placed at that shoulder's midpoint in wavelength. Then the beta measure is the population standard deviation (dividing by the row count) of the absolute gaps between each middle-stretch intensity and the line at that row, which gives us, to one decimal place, 2.2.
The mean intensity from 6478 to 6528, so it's 30.9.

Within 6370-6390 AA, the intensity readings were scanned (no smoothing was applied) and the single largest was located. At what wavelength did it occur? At 6389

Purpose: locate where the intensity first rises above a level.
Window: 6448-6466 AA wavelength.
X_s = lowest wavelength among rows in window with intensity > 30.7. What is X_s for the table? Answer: 6458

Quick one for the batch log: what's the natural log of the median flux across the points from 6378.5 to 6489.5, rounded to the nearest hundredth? 3.44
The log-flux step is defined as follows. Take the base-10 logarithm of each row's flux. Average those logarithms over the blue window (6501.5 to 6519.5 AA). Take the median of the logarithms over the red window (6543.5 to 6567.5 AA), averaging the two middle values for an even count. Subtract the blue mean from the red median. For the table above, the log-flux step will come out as 0.021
